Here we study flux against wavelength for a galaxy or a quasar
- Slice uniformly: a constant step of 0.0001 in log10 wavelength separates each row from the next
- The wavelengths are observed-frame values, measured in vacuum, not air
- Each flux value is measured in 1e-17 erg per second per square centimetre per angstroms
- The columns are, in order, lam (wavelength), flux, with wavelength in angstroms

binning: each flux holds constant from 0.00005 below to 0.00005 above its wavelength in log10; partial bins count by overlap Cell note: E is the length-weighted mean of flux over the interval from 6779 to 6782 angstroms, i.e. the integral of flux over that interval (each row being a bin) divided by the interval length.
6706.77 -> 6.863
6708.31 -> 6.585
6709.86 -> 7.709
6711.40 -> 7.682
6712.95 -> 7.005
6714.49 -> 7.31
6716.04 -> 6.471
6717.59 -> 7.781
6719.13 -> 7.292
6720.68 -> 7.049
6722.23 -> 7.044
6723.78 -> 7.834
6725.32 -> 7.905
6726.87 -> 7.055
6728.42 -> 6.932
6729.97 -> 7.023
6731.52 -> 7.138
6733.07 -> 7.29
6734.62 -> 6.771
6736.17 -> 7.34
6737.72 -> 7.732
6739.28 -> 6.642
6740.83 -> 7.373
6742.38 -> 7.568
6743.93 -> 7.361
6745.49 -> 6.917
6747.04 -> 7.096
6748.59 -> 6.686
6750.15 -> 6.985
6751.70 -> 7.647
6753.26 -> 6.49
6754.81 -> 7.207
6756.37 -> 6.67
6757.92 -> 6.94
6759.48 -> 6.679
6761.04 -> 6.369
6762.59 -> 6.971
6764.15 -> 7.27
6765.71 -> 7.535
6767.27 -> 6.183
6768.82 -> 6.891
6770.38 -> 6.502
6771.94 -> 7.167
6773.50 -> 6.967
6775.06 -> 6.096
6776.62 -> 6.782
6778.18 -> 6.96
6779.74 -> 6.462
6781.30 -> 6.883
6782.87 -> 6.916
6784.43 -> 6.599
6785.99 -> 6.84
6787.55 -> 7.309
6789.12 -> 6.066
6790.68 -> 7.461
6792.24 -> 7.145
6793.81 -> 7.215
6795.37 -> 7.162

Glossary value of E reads 6.67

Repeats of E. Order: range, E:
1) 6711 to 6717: 7.10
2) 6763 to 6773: 6.93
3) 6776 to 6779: 6.87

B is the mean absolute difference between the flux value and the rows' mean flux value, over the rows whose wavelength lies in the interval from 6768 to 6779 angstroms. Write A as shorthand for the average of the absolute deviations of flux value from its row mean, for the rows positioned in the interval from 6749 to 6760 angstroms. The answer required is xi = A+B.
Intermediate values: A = 0.29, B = 0.27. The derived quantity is 0.55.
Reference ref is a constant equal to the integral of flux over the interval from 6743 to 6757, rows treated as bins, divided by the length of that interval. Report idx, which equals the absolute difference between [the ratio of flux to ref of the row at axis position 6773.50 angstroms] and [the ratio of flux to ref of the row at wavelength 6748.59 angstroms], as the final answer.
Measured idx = 0.04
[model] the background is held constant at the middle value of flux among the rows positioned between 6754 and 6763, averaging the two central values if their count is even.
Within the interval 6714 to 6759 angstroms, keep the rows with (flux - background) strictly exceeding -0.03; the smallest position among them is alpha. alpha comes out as 6714.49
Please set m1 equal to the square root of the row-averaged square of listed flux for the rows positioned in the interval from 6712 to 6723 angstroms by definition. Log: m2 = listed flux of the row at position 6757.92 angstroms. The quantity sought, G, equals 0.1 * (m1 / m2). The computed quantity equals 0.103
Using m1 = 7.1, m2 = 6.94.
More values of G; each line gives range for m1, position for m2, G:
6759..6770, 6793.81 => 0.095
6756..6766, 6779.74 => 0.107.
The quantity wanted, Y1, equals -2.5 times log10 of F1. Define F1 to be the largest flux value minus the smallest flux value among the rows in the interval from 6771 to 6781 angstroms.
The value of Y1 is -0.07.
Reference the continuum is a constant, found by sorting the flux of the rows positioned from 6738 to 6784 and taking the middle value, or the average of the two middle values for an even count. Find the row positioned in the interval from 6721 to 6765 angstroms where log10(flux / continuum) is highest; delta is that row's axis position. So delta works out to 6725.32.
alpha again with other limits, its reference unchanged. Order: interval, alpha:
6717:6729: 6717.59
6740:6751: 6740.83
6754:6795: 6754.81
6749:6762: 6750.15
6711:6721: 6711.40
